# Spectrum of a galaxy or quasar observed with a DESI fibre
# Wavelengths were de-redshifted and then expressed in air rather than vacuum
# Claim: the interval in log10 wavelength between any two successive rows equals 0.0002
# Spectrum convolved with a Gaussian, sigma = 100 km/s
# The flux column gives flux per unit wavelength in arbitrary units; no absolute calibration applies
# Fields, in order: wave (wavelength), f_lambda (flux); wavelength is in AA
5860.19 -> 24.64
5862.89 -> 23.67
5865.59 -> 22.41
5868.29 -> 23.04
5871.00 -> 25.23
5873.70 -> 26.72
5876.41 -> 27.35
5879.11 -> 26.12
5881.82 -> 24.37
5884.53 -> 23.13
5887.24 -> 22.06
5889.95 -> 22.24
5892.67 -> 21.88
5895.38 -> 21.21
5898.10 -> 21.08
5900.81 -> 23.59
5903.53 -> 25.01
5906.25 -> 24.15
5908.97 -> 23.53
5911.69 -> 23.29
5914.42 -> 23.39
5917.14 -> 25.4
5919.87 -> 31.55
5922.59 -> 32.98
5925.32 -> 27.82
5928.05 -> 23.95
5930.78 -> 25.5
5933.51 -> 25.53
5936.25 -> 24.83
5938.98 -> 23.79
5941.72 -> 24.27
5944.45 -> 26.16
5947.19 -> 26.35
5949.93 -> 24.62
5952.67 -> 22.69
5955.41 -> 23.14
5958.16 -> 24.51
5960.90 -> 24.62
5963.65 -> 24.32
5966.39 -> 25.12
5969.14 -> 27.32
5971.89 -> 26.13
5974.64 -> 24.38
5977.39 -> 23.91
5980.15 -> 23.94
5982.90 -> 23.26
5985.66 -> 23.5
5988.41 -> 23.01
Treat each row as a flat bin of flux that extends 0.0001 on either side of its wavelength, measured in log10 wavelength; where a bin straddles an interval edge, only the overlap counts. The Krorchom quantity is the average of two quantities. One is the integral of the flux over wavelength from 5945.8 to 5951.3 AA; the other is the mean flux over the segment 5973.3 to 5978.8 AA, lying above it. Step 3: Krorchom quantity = 82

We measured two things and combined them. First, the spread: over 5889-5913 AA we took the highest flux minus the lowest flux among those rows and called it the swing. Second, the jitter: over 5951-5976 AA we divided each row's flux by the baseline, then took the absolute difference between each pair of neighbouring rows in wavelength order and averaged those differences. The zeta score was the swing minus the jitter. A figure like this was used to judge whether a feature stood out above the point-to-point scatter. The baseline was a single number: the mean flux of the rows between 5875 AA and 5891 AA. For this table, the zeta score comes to 3.9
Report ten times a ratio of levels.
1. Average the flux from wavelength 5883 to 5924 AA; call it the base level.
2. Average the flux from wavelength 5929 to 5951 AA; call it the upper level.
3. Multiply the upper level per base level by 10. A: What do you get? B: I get 10.3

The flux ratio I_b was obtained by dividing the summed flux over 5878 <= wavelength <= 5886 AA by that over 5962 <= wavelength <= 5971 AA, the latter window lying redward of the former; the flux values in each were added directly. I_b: 0.96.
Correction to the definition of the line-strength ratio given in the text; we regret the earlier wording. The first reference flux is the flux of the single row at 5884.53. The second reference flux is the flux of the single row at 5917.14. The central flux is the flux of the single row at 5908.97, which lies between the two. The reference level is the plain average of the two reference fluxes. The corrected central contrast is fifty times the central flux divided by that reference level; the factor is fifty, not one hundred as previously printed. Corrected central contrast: 48.5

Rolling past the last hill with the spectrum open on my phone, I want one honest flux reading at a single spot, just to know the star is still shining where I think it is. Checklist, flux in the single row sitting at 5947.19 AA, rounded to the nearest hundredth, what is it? 26.35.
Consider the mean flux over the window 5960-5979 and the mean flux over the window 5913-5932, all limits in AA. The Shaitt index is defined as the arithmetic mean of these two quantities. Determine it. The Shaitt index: 26.2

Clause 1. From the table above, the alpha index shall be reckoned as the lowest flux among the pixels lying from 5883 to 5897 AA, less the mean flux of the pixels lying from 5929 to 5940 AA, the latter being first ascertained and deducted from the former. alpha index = -3.7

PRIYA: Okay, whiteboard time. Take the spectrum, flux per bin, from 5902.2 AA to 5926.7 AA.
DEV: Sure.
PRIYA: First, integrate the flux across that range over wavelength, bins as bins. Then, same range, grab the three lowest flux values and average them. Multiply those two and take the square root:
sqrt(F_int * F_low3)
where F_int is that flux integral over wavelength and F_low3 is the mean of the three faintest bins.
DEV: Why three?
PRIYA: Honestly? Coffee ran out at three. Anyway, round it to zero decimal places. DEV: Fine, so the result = 123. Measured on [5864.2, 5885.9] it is 111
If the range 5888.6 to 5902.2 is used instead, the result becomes 80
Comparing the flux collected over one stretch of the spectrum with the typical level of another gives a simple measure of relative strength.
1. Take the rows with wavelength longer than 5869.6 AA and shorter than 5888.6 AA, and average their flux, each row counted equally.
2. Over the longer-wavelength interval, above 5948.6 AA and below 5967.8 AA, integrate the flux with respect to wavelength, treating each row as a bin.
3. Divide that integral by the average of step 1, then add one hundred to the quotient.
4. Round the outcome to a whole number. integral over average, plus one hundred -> 119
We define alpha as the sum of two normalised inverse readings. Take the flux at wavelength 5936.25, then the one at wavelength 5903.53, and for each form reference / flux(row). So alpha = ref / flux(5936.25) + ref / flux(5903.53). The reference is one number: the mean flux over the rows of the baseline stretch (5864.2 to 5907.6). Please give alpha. 1.90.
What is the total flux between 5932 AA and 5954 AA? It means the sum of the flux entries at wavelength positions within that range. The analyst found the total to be 198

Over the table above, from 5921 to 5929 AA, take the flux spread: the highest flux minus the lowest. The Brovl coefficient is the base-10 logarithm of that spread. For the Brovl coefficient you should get 1.0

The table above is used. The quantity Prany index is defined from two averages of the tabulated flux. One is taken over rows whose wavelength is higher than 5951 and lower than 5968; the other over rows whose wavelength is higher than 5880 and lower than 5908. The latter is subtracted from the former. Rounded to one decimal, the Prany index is 1.2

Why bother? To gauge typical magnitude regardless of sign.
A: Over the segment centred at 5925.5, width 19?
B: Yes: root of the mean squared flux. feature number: 27.7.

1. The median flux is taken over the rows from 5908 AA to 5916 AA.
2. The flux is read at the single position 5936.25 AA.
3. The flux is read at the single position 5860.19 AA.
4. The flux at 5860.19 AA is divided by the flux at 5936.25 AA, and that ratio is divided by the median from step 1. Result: 0.042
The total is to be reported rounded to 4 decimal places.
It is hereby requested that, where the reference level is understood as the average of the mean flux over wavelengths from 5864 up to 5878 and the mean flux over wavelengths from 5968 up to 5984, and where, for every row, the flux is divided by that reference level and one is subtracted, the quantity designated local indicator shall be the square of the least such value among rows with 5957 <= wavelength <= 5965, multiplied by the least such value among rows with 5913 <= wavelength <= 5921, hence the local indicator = 0.0000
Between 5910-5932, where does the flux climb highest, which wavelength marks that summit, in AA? 5922.59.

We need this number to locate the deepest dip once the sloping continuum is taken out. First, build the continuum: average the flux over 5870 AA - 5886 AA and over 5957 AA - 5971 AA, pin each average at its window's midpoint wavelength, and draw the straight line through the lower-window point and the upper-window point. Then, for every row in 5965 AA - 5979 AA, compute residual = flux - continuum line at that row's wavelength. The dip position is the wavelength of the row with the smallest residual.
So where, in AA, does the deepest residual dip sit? 5977.39 AA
